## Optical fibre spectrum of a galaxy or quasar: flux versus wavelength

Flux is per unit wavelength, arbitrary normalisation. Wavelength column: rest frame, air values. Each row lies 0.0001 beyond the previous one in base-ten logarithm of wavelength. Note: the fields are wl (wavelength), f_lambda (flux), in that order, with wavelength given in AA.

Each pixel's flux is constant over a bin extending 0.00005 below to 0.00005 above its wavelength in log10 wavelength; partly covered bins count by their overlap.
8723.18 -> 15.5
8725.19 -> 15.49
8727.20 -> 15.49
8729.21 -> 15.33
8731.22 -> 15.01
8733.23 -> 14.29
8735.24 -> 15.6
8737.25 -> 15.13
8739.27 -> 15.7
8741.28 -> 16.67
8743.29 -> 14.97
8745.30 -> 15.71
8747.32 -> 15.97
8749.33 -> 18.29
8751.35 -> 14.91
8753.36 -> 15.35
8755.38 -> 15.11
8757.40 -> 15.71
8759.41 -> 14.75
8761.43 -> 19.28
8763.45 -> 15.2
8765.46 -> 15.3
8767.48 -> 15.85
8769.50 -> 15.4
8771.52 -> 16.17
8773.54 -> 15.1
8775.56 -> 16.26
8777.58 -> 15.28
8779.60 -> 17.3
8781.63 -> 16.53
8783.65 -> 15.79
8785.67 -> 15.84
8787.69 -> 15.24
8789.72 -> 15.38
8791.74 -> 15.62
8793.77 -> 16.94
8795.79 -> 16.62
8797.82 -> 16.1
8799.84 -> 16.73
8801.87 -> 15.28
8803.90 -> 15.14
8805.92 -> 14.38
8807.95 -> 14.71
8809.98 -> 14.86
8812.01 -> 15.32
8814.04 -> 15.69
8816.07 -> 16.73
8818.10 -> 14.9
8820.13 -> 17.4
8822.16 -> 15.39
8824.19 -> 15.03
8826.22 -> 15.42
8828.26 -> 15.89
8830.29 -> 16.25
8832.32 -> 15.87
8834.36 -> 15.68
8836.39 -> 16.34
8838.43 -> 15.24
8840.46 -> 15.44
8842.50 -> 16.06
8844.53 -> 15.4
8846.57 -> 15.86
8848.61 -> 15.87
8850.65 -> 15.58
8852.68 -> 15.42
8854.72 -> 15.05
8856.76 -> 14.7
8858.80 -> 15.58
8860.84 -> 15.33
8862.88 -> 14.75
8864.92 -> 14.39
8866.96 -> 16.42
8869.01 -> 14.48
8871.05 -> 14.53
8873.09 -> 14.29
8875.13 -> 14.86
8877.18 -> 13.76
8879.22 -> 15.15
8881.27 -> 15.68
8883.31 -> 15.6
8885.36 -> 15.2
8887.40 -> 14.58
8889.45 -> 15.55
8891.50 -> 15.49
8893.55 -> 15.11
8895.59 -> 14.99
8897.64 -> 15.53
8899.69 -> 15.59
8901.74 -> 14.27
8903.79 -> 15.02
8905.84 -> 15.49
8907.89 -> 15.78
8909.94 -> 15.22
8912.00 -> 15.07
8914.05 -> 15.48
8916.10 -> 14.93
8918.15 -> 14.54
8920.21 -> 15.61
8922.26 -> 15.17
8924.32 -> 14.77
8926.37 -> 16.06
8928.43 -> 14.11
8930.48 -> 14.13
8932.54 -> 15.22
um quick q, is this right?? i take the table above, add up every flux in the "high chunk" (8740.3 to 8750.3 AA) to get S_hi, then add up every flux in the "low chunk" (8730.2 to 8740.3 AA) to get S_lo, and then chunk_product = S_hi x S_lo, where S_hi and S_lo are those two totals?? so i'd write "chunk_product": 6180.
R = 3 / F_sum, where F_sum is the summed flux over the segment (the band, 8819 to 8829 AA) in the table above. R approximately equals 0.0379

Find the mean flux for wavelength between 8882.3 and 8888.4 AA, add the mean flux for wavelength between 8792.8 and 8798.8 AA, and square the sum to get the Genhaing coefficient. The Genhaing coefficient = 1004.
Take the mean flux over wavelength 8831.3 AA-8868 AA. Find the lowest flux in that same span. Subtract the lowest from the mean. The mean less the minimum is 1.11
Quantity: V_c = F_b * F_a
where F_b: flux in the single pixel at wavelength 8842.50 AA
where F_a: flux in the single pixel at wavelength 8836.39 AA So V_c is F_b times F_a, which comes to 262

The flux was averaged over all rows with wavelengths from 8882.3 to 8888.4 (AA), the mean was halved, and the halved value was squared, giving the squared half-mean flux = 57.2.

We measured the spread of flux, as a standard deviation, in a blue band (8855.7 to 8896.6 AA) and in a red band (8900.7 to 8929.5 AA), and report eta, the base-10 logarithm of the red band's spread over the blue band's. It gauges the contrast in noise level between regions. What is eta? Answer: -0.04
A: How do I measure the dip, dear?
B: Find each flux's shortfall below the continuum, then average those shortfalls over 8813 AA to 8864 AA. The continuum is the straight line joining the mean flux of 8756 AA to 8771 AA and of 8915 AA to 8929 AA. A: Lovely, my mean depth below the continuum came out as -0.1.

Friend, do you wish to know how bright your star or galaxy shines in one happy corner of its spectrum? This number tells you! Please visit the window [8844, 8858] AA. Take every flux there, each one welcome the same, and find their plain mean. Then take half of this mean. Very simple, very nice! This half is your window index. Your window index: 7.71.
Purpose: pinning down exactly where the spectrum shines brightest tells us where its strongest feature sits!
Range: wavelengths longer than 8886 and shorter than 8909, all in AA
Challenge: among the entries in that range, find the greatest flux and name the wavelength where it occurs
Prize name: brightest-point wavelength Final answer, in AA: 8907.89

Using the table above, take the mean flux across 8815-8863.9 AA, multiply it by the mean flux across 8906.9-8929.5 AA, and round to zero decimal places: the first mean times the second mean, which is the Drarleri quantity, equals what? 237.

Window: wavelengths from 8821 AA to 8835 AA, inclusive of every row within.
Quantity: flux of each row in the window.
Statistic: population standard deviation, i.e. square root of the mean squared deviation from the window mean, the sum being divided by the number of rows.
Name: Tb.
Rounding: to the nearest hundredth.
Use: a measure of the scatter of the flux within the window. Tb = 0.37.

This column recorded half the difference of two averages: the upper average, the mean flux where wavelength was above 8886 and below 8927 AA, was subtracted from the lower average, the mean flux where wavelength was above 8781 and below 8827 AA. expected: 0.24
